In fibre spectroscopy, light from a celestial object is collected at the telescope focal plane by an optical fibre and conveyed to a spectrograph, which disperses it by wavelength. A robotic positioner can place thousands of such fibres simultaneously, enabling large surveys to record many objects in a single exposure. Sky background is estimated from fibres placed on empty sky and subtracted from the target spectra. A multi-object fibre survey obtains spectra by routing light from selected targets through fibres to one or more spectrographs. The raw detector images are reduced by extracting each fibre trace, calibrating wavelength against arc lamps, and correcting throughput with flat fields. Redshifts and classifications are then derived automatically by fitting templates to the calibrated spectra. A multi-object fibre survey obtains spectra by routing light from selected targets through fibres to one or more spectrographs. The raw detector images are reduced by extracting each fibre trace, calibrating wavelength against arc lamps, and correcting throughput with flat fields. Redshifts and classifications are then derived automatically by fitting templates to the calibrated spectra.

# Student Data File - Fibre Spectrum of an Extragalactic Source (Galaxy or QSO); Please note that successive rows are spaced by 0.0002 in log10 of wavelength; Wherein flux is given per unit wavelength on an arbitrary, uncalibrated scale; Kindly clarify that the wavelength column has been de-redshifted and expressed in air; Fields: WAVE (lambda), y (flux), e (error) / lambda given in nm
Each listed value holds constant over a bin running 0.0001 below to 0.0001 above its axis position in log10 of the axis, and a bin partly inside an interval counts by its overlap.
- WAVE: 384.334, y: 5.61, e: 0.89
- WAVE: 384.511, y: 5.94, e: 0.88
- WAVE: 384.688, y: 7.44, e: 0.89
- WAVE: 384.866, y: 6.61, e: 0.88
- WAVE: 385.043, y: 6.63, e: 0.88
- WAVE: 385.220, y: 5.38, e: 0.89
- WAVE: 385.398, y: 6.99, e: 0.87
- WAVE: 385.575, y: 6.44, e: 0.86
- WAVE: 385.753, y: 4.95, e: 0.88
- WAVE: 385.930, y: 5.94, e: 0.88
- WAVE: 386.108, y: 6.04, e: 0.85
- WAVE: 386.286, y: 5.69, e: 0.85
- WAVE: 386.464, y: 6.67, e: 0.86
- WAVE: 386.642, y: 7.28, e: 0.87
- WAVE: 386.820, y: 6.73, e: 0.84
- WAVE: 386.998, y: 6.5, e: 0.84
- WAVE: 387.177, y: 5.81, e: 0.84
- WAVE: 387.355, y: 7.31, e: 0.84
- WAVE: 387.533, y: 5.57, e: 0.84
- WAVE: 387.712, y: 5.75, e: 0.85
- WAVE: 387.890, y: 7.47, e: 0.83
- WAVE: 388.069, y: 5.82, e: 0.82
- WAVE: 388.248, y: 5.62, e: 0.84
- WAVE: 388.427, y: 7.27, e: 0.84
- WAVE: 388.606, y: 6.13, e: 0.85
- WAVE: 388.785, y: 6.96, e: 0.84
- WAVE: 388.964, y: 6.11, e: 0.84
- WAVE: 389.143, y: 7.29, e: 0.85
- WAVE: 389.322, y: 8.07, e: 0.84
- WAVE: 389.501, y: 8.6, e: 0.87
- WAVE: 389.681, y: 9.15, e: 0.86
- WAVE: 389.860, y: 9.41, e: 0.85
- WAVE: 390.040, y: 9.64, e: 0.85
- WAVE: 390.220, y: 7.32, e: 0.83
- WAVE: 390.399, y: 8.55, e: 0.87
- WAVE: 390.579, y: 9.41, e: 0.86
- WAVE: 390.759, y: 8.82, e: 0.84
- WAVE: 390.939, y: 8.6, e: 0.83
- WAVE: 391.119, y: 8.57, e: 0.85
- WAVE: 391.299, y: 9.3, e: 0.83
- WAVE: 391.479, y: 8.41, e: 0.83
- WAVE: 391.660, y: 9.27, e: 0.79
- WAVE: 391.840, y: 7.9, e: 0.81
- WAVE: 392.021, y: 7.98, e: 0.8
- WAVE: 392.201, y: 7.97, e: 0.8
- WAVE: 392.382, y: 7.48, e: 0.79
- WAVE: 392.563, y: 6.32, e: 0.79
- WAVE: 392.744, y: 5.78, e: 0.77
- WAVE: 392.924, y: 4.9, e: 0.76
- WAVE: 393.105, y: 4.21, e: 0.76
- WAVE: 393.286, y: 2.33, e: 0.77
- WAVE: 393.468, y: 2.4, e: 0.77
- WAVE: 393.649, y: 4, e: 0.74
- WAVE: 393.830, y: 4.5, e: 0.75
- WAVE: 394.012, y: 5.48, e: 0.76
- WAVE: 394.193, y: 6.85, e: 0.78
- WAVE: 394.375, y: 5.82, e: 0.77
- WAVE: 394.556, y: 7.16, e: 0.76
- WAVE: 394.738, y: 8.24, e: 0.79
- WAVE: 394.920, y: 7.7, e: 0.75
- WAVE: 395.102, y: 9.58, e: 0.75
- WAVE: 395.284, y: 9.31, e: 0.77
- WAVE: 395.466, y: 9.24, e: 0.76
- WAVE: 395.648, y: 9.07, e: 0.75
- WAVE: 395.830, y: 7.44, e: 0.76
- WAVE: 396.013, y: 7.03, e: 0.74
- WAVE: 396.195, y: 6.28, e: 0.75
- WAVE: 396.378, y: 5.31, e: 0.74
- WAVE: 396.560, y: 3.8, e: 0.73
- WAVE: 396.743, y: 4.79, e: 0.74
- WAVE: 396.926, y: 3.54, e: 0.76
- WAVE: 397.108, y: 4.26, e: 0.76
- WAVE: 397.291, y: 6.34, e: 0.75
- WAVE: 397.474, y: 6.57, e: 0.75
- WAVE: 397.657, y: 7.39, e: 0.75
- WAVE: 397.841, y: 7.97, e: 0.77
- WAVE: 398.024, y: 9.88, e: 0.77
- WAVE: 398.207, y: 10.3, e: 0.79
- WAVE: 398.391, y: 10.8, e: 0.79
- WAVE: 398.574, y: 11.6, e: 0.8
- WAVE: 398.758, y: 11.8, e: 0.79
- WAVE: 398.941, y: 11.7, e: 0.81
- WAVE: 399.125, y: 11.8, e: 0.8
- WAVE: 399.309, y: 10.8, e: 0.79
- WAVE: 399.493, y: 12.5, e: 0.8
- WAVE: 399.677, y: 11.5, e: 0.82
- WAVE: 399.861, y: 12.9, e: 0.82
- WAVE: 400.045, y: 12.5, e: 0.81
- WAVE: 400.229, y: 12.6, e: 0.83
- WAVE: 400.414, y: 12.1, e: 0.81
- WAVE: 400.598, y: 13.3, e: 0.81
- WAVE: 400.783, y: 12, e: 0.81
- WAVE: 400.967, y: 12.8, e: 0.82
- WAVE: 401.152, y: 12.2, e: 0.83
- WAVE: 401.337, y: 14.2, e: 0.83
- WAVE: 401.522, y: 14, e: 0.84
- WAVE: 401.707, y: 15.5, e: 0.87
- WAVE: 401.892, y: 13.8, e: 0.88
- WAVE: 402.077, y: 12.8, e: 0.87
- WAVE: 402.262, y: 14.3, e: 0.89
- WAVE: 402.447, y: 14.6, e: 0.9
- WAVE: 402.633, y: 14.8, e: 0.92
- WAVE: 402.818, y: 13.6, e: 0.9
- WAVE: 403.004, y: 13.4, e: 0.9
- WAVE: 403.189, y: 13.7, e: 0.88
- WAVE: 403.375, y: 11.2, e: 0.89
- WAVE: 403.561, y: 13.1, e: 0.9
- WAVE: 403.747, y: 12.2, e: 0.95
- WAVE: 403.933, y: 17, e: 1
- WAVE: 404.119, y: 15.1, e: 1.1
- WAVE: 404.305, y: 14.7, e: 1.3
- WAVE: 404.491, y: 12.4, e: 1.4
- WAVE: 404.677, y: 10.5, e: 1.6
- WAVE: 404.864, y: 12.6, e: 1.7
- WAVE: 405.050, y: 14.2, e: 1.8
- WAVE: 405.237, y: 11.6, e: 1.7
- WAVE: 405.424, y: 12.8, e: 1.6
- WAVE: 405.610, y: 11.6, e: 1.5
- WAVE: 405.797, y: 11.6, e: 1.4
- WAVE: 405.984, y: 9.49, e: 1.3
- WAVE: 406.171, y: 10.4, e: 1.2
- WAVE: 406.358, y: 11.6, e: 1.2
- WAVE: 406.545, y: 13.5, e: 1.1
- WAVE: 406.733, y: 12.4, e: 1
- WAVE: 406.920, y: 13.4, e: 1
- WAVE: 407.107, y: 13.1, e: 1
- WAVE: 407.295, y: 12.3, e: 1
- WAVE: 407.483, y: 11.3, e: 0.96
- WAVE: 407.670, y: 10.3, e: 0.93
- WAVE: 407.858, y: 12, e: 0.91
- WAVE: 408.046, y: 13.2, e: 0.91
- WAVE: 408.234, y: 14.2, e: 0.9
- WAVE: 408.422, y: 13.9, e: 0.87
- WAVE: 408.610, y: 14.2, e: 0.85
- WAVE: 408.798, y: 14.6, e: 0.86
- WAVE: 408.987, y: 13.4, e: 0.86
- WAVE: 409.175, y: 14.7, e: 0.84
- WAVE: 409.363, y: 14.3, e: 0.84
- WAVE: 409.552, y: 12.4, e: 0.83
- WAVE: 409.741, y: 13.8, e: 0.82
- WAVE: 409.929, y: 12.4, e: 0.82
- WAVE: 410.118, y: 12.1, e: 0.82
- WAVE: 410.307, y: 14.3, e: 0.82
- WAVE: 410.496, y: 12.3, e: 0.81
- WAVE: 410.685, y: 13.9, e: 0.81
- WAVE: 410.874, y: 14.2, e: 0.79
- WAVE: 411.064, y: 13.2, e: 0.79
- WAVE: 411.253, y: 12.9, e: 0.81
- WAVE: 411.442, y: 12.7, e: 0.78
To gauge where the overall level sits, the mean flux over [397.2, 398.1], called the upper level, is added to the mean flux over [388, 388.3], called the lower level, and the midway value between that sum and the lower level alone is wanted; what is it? 10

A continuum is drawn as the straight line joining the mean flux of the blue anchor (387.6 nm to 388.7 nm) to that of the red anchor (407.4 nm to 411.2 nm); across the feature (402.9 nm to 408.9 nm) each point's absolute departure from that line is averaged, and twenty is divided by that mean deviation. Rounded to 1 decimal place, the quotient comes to 14.4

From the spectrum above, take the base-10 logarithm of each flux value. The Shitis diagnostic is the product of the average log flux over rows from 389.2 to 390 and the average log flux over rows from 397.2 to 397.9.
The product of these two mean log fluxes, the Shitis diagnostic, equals 0.80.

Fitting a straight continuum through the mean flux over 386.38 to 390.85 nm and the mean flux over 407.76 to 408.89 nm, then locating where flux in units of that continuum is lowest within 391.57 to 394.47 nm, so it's 393.286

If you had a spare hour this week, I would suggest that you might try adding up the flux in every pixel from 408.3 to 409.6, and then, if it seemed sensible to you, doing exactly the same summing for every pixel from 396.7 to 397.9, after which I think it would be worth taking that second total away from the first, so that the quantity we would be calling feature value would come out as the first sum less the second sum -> 57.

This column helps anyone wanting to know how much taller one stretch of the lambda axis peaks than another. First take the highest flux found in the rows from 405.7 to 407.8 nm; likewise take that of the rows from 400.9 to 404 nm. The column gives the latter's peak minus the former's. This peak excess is 3.5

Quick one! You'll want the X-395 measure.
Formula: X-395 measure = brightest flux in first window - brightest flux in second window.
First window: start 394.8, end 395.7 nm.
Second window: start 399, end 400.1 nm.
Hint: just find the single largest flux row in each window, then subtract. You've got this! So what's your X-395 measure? -3.3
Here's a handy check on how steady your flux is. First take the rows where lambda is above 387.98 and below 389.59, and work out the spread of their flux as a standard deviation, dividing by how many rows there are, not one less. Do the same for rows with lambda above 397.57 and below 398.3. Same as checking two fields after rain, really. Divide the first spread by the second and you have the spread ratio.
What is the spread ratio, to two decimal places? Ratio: 0.79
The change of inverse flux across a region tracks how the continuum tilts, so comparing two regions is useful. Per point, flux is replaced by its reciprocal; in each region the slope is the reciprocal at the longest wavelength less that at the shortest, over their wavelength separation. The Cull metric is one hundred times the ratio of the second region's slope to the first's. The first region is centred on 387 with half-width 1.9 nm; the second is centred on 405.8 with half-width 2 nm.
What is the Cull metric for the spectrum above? -87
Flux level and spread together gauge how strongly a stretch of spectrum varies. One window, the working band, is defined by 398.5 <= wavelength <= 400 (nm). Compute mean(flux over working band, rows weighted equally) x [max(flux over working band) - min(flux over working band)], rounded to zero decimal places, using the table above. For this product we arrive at 25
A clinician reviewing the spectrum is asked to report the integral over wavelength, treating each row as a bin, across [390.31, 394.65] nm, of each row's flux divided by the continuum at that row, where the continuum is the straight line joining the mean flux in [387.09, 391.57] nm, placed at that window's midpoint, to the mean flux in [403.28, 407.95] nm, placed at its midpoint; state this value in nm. 3.5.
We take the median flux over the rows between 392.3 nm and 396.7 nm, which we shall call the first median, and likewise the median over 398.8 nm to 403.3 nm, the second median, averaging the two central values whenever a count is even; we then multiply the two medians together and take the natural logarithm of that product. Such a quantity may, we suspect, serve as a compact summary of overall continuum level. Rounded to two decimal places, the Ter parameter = 4.39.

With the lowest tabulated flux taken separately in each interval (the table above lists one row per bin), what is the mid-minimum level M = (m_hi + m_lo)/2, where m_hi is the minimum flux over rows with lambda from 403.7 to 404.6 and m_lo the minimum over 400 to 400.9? 12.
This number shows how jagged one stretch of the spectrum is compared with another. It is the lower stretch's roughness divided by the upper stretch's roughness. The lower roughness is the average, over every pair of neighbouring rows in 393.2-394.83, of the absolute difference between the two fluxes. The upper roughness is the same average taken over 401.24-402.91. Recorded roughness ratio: 1.0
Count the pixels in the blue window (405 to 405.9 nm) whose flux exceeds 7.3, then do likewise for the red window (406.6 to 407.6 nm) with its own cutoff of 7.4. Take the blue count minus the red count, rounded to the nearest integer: 0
